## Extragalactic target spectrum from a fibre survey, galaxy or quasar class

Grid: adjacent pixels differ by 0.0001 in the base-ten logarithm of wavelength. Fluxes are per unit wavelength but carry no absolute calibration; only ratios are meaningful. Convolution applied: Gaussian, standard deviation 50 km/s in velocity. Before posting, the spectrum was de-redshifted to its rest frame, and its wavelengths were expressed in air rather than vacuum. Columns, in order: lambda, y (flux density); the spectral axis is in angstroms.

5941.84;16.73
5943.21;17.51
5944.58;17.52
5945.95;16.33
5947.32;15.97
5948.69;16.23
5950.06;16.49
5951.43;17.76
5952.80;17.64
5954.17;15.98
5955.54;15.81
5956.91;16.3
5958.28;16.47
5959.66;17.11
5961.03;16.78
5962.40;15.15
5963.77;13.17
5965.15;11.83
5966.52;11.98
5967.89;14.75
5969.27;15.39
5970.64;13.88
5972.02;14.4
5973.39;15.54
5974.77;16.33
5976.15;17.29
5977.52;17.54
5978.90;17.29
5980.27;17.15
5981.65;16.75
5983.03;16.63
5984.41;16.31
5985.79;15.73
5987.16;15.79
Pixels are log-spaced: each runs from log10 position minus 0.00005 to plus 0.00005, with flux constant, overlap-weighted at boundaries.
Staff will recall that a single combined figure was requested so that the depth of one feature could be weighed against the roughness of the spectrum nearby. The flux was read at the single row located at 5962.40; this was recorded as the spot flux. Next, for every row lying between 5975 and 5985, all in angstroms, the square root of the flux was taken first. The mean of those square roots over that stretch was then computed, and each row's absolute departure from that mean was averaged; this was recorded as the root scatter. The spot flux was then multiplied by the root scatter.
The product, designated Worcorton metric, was 0.7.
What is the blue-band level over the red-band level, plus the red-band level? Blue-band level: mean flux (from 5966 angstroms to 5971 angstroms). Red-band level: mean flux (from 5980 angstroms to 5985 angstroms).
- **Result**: 17.5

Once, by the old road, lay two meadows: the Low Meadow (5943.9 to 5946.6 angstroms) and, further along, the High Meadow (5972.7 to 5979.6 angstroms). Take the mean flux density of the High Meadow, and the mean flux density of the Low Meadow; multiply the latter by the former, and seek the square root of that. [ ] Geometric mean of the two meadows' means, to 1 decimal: 16.9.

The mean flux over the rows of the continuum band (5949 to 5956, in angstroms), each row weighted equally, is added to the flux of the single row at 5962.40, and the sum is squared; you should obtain 1017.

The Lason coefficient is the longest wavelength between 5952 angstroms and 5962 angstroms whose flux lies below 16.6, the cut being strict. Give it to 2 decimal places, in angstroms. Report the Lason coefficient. 5958.28 angstroms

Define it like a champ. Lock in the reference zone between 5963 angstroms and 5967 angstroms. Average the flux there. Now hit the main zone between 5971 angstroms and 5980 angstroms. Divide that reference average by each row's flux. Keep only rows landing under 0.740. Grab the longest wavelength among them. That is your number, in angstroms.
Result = 5978.90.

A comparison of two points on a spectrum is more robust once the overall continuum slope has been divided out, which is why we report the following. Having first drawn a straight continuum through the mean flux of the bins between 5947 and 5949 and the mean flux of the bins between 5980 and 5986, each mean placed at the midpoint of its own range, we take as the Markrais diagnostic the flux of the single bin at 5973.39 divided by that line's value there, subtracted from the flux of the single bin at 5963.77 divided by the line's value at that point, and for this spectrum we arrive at -0.14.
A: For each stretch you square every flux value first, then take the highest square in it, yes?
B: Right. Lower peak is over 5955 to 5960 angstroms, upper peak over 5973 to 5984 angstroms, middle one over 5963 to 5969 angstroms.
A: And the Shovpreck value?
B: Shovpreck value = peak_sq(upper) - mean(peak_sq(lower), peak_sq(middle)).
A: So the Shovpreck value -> 52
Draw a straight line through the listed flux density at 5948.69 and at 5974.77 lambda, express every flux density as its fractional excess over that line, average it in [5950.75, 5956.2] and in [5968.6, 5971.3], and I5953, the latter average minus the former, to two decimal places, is -0.14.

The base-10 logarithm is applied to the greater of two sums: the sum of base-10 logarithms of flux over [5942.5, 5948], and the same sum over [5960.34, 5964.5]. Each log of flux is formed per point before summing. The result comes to 0.690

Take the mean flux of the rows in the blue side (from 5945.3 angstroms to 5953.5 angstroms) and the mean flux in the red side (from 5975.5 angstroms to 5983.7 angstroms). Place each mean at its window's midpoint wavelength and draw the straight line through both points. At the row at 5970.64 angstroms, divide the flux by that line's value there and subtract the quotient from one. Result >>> 0.18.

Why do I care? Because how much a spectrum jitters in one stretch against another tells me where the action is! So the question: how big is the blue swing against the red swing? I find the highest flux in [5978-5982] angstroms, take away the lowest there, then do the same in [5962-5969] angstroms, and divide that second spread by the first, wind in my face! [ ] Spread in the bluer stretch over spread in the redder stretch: 6.1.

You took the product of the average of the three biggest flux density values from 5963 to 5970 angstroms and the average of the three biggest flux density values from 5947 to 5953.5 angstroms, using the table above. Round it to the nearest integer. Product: 250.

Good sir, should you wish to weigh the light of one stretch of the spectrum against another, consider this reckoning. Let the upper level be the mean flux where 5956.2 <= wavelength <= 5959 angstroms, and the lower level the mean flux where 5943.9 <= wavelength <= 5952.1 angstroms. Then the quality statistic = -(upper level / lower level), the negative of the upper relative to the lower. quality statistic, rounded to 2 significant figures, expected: -0.98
